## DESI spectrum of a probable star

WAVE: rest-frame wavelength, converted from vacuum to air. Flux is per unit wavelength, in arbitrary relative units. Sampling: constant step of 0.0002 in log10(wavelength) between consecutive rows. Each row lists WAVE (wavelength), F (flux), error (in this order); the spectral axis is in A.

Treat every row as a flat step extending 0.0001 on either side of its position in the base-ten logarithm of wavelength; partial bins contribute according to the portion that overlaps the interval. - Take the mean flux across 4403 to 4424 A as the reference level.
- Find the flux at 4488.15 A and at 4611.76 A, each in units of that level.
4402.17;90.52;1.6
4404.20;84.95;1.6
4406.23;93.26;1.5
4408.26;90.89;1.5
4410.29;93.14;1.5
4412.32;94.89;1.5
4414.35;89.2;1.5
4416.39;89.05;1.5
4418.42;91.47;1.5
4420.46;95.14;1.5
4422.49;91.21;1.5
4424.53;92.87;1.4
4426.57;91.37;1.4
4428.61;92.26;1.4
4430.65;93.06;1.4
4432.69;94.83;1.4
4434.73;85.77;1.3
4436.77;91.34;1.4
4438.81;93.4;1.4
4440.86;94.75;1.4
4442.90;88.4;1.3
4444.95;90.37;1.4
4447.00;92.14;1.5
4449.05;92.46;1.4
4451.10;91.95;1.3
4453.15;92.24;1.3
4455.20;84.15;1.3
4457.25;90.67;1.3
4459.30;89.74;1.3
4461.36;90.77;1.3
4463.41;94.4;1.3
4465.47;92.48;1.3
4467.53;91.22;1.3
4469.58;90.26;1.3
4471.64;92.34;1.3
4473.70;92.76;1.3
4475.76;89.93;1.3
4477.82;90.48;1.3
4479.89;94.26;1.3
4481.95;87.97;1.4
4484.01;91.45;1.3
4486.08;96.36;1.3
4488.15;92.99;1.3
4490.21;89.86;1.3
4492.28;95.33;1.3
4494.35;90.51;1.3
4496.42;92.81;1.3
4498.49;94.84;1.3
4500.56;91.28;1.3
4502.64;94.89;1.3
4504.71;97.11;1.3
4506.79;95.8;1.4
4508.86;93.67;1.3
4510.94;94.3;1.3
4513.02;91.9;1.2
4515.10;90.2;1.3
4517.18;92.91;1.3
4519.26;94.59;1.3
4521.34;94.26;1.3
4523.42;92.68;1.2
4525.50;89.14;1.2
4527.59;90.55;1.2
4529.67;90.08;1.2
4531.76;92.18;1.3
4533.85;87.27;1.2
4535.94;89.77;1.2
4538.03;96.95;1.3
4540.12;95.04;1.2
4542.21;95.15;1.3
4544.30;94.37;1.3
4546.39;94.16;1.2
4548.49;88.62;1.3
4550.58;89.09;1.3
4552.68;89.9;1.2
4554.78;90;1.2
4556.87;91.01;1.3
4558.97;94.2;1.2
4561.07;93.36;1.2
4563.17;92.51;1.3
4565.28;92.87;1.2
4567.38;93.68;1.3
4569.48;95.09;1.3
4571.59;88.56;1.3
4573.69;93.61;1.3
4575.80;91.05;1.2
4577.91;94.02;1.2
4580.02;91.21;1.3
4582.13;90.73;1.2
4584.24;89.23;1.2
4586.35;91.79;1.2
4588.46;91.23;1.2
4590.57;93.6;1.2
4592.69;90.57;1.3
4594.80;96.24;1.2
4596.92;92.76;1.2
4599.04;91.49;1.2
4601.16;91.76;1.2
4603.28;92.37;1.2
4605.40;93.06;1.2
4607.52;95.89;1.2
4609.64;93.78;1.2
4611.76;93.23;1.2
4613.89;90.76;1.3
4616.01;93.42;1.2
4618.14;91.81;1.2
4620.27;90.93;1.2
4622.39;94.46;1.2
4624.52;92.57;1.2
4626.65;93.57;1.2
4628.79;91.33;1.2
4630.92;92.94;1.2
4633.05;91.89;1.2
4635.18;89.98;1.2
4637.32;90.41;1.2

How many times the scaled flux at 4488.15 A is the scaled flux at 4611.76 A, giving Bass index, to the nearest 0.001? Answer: 1.003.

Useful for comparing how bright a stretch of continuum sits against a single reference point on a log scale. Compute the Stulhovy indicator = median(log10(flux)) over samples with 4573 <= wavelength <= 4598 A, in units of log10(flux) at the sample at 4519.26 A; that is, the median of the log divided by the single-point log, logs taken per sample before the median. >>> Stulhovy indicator 0.99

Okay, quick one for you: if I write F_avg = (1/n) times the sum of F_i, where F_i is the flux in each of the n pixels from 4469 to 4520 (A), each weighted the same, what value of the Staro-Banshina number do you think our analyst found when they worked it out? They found 92.8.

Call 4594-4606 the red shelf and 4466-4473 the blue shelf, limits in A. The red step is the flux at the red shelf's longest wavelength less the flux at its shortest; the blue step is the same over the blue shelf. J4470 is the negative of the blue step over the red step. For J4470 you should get 0.4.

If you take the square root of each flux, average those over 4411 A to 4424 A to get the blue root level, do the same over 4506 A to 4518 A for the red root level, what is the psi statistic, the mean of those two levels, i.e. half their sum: 9.62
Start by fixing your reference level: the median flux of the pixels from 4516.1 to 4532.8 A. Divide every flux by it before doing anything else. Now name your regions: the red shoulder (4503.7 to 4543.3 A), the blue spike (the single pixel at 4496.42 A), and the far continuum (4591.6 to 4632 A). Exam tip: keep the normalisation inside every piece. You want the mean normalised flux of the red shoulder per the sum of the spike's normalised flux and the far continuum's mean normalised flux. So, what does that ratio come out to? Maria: 0.500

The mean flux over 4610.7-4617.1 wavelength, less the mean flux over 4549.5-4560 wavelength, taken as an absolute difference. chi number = 1.6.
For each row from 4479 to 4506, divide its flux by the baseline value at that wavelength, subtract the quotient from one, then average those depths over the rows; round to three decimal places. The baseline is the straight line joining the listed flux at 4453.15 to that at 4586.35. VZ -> -0.010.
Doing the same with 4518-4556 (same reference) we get 0.001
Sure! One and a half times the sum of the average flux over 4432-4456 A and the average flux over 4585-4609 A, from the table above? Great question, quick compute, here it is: 276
